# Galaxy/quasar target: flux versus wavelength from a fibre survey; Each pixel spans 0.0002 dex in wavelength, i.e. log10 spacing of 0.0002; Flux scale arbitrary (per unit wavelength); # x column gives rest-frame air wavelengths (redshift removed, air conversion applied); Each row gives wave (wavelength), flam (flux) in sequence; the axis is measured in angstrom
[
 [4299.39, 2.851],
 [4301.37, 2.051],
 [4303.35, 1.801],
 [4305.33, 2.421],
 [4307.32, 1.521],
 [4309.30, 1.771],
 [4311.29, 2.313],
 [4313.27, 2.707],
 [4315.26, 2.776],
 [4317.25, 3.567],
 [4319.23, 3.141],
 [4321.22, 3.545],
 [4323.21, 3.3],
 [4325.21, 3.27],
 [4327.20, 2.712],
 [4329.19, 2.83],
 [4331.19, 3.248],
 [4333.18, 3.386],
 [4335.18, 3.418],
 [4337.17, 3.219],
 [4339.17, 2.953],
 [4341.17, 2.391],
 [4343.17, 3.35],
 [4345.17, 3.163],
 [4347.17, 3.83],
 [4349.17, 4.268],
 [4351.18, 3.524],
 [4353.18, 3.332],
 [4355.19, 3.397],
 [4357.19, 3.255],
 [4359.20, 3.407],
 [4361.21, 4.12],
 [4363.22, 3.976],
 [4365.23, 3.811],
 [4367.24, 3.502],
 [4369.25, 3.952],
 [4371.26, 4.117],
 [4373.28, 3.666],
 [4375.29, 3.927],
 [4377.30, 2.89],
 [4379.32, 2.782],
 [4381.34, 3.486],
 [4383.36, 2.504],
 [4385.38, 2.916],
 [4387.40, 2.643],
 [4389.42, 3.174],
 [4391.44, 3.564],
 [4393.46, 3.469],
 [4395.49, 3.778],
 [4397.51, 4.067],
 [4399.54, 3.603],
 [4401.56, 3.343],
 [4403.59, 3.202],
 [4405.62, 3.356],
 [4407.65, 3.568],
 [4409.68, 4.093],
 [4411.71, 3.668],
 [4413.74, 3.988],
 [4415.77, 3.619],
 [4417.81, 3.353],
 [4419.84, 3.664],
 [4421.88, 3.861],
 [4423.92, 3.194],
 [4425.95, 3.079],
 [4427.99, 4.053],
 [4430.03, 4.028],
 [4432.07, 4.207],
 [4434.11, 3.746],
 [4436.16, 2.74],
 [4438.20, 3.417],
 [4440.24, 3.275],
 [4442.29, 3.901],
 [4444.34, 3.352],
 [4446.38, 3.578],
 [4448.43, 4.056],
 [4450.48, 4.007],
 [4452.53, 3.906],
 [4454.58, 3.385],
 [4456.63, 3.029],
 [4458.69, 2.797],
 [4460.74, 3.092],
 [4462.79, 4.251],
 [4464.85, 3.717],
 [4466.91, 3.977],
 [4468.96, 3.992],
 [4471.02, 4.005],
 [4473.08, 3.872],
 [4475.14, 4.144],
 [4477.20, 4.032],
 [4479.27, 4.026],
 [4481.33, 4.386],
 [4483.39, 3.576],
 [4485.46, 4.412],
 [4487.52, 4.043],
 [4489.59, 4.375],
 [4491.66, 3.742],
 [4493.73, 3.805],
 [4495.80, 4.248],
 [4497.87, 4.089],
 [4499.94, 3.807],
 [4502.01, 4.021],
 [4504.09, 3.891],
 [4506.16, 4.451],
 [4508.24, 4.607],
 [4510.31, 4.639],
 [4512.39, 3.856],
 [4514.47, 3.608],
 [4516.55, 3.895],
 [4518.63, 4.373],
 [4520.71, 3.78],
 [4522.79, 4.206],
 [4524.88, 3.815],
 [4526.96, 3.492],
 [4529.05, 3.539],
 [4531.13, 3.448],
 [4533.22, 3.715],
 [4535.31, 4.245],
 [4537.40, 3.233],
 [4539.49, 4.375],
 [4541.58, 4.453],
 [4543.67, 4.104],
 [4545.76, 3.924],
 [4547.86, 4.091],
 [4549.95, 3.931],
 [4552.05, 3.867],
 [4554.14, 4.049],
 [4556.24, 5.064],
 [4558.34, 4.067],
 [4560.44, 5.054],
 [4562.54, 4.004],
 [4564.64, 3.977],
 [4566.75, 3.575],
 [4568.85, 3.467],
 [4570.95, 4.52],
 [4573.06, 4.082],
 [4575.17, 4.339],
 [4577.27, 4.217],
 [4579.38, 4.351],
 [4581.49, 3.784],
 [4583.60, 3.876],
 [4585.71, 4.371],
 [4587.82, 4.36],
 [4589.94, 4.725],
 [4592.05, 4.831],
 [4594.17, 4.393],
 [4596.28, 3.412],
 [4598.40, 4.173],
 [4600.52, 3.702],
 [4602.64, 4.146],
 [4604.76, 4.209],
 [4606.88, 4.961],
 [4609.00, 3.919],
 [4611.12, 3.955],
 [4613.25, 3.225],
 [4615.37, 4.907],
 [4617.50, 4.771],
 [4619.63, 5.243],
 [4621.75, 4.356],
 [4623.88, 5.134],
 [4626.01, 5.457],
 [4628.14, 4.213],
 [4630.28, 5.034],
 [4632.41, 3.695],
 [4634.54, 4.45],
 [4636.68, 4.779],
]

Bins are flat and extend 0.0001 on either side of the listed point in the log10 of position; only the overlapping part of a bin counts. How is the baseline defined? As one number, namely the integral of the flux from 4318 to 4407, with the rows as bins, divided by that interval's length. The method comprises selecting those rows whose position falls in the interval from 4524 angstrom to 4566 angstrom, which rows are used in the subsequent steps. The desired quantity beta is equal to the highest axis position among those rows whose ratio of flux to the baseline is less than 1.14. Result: 4537.40 angstrom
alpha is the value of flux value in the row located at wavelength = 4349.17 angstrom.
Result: 4.268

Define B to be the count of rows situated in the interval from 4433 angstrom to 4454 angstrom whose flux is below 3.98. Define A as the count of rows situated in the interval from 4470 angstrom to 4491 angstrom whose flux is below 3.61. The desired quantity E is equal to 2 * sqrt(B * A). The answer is 6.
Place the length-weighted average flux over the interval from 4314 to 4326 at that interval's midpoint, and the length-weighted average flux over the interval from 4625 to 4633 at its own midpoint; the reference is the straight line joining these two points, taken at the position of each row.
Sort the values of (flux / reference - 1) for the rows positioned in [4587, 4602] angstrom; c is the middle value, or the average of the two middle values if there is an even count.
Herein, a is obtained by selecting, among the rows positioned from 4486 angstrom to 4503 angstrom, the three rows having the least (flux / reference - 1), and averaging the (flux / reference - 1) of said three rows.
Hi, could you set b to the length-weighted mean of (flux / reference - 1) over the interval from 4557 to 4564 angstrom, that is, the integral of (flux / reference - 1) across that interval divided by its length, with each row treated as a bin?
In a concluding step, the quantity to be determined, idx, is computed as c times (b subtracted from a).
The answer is 0.002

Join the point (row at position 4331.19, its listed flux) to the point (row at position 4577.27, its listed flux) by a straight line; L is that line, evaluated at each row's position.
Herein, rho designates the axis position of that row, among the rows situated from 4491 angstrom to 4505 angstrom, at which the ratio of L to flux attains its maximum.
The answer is 4491.66 angstrom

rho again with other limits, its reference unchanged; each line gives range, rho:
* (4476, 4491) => 4483.39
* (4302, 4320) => 4307.32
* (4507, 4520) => 4514.47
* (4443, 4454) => 4444.34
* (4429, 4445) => 4436.16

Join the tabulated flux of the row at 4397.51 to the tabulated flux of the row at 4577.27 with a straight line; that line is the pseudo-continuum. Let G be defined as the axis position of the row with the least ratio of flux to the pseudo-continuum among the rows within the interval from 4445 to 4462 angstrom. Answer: 4458.69 angstrom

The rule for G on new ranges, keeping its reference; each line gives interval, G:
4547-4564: 4552.05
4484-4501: 4491.66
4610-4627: 4613.25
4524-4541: 4537.40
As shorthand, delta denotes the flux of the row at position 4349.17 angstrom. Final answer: 4.268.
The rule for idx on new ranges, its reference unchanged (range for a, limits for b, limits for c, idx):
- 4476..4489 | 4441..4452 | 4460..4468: 0.000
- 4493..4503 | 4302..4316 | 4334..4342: -0.021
